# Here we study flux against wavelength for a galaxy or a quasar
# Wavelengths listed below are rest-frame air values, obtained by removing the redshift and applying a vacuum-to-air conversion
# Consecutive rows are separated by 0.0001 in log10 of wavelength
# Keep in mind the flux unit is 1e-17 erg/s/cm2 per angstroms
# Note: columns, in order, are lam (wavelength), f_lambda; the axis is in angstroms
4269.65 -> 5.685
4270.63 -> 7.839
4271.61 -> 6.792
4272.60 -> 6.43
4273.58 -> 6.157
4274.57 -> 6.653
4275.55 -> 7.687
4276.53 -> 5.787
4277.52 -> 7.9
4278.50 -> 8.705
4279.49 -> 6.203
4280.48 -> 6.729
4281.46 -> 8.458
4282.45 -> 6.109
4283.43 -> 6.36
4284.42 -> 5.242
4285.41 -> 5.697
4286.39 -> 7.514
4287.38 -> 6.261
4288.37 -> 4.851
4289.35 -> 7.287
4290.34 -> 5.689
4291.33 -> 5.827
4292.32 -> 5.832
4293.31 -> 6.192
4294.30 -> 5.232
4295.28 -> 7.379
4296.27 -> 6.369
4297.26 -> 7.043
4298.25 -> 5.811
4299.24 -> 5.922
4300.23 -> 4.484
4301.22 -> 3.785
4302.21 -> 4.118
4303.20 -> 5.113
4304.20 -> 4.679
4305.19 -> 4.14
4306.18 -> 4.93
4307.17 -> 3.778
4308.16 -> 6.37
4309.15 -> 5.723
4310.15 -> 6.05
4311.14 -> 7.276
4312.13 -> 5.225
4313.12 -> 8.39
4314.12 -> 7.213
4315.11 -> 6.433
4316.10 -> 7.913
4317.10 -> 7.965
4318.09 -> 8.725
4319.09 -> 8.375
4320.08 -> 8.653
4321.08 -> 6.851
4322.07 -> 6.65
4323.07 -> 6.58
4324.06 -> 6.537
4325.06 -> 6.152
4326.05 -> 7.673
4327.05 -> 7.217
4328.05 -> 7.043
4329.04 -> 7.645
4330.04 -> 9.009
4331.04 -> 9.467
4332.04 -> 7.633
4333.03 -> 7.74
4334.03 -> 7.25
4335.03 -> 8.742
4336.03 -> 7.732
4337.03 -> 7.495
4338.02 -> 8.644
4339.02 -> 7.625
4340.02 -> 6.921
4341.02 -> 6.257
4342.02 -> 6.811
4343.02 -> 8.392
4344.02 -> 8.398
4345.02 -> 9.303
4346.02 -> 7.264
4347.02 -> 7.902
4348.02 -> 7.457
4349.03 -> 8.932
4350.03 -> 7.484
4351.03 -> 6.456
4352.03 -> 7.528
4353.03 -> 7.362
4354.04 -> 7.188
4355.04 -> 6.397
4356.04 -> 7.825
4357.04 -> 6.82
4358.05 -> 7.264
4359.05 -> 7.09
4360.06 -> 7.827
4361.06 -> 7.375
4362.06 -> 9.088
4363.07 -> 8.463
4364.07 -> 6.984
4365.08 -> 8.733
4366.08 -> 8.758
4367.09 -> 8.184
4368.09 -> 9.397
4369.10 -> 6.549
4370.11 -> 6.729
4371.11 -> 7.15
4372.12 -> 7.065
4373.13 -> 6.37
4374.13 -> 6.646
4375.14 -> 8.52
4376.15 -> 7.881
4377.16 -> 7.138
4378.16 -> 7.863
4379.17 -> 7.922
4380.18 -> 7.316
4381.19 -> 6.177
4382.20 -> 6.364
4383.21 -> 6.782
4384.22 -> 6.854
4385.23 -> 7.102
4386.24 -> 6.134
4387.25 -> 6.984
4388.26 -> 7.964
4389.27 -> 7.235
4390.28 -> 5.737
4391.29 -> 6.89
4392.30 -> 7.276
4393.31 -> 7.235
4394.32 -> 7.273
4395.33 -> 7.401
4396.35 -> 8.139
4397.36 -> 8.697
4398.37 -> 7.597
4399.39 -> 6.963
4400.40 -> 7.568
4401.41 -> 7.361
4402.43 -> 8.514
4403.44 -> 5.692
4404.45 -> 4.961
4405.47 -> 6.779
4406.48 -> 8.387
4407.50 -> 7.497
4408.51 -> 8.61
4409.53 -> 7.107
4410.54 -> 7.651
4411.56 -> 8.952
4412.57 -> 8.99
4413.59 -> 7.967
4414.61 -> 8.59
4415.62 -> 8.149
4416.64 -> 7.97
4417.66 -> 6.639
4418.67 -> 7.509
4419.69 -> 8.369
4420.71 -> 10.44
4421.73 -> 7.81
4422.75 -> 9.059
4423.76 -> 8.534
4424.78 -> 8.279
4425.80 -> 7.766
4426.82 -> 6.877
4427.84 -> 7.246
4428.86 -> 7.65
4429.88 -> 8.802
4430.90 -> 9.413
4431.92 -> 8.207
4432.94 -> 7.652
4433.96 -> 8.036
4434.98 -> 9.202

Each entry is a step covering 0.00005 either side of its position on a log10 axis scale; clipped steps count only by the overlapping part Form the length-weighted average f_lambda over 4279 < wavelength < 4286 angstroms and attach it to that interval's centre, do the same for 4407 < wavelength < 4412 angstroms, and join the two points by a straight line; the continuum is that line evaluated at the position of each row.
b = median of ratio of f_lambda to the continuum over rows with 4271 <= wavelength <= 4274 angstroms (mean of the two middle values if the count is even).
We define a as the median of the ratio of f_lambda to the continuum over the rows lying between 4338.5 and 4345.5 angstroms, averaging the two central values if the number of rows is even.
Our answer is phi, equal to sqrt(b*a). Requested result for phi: 1.05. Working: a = 1.07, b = 1.02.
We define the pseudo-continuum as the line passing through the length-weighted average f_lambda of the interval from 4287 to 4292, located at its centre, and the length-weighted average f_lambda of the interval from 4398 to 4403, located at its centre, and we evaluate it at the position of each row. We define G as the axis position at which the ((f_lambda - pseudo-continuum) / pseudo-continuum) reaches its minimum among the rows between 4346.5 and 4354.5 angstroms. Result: 4351.03 angstroms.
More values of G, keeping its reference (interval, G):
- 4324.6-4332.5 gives 4325.06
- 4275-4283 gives 4276.53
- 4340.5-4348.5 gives 4341.02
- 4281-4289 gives 4288.37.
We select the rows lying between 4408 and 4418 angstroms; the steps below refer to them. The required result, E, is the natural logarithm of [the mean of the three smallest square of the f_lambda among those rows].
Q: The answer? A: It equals 3.93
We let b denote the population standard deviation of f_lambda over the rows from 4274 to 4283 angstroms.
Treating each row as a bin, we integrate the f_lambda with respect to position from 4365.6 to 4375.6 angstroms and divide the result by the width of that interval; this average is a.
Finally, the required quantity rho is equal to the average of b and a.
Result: 4.3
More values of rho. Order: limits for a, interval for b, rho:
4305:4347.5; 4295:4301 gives 4.1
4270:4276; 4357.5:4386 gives 3.9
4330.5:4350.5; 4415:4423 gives 4.5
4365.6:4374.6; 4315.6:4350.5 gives 4.1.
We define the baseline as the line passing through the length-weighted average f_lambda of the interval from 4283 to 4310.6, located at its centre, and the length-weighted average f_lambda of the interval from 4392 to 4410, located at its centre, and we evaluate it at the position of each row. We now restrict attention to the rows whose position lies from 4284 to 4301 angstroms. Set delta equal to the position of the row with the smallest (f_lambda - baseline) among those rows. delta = 4300.23 angstroms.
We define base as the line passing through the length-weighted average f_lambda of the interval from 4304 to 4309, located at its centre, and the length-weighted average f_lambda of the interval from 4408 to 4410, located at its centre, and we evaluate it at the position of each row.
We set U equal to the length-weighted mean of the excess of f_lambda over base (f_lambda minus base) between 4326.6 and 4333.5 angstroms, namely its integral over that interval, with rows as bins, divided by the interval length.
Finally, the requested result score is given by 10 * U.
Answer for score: 24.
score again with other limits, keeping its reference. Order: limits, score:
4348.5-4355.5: 11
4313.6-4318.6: 25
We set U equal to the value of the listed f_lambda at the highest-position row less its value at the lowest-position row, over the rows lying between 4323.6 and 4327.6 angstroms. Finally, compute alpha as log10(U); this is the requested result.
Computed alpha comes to -0.17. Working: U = 0.7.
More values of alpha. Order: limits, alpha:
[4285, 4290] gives 0.20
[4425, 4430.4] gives 0.02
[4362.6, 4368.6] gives -0.03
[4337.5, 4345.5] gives -0.18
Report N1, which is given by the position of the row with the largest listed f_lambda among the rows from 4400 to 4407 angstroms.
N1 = 4402.43 angstroms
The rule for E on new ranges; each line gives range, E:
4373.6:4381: 3.90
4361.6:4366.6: 4.18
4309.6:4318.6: 3.56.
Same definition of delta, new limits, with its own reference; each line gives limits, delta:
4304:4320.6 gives 4307.17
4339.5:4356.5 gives 4355.04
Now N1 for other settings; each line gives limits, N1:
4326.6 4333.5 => 4331.04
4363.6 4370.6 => 4368.09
